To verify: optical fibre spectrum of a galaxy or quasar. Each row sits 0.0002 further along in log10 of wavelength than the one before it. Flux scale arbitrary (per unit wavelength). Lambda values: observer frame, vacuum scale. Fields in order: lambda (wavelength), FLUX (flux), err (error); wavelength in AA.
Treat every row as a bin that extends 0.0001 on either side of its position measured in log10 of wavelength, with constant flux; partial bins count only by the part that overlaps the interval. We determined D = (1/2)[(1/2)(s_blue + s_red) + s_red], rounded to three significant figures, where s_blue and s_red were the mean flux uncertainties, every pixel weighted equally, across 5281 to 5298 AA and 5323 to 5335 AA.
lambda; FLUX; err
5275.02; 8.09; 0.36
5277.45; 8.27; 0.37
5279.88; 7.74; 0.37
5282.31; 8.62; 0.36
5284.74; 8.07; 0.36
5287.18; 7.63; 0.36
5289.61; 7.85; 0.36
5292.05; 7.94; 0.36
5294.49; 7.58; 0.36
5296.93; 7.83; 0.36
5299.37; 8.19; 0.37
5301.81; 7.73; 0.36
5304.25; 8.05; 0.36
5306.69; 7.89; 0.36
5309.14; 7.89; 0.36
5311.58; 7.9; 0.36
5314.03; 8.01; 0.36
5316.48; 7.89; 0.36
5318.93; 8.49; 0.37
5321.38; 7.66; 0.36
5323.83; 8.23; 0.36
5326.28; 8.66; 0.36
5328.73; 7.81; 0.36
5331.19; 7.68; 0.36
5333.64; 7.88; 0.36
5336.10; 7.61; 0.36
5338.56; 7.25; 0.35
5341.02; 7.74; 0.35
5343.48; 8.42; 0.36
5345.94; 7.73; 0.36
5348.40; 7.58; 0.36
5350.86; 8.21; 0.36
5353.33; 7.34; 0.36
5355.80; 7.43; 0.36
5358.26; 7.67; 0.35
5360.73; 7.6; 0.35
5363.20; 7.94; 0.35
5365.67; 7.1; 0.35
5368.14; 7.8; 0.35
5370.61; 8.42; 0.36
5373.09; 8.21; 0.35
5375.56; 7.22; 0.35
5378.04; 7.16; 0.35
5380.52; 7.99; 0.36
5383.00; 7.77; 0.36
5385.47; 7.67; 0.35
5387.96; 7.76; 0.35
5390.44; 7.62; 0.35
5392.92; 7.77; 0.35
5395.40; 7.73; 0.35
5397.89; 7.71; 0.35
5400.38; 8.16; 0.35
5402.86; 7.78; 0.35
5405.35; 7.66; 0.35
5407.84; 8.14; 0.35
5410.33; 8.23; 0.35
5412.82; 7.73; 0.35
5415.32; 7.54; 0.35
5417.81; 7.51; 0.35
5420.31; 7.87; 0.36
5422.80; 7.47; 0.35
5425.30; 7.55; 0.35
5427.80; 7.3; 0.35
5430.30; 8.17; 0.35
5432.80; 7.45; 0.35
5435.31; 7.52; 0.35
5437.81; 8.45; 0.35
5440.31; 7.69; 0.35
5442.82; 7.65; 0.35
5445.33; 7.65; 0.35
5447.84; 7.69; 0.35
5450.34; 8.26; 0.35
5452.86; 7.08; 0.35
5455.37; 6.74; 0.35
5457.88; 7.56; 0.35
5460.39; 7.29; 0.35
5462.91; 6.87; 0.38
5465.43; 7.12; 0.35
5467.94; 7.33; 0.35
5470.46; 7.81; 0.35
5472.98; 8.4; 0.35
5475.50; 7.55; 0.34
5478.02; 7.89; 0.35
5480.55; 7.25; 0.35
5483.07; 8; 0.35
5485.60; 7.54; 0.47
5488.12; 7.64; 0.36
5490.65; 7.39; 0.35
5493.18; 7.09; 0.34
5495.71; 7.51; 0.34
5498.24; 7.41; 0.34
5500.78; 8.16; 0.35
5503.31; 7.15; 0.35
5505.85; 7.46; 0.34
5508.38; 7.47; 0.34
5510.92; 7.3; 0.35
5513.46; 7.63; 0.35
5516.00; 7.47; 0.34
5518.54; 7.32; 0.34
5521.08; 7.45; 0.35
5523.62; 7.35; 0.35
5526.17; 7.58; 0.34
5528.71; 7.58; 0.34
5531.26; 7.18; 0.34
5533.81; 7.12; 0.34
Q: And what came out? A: 0.360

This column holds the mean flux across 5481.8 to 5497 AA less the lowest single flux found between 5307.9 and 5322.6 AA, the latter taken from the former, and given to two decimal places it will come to -0.13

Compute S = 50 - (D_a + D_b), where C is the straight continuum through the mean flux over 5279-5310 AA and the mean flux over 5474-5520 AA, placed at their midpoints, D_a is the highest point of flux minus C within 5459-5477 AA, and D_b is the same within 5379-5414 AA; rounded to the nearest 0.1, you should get 48.6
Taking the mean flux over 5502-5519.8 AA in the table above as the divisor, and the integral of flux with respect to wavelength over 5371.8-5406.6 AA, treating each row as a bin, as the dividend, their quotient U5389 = 36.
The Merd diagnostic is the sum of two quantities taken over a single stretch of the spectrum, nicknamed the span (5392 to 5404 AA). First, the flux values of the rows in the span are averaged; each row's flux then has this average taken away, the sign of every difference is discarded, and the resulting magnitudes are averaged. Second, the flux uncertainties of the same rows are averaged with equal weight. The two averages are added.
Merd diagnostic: 0.48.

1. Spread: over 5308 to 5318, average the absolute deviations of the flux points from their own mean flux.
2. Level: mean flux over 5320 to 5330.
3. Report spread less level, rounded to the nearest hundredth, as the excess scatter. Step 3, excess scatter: -8.05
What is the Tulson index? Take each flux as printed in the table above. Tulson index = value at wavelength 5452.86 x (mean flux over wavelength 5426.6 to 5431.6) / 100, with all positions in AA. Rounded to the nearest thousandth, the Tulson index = 0.548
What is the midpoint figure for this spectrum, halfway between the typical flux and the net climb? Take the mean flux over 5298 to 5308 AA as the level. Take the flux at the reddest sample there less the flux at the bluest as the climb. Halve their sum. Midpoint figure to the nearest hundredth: 3.83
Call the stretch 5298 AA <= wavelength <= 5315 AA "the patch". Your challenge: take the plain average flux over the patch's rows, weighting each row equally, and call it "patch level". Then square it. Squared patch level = 63.2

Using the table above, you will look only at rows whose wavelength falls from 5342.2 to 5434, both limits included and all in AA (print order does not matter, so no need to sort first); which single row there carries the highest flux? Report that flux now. 8.42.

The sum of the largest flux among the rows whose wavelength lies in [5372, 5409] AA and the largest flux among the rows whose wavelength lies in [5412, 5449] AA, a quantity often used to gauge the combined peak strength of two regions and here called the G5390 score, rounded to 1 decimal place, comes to 16.7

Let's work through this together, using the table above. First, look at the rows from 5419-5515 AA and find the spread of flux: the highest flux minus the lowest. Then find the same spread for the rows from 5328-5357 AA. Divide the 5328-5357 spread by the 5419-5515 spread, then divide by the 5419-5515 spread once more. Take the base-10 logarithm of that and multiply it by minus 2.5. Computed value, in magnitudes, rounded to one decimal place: 1.0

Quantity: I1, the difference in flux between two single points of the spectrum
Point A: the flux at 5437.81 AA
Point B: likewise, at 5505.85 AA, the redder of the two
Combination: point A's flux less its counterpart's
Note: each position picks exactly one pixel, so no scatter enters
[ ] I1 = 1.0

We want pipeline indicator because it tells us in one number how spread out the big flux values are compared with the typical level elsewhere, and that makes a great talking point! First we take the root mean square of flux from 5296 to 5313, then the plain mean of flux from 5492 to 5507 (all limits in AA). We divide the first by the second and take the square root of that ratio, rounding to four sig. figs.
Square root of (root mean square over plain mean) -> 1.031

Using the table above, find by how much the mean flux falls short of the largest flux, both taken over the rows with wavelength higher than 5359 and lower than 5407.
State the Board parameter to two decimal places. 0.68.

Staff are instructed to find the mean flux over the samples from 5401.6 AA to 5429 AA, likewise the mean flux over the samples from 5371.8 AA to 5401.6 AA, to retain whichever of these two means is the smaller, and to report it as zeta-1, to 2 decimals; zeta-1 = 7.71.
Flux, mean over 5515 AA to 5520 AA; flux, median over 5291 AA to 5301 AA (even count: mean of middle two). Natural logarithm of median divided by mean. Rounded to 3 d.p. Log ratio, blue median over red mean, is 0.064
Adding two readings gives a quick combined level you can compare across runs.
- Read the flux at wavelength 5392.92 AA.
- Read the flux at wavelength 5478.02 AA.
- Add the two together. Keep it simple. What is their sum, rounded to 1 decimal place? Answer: 15.7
